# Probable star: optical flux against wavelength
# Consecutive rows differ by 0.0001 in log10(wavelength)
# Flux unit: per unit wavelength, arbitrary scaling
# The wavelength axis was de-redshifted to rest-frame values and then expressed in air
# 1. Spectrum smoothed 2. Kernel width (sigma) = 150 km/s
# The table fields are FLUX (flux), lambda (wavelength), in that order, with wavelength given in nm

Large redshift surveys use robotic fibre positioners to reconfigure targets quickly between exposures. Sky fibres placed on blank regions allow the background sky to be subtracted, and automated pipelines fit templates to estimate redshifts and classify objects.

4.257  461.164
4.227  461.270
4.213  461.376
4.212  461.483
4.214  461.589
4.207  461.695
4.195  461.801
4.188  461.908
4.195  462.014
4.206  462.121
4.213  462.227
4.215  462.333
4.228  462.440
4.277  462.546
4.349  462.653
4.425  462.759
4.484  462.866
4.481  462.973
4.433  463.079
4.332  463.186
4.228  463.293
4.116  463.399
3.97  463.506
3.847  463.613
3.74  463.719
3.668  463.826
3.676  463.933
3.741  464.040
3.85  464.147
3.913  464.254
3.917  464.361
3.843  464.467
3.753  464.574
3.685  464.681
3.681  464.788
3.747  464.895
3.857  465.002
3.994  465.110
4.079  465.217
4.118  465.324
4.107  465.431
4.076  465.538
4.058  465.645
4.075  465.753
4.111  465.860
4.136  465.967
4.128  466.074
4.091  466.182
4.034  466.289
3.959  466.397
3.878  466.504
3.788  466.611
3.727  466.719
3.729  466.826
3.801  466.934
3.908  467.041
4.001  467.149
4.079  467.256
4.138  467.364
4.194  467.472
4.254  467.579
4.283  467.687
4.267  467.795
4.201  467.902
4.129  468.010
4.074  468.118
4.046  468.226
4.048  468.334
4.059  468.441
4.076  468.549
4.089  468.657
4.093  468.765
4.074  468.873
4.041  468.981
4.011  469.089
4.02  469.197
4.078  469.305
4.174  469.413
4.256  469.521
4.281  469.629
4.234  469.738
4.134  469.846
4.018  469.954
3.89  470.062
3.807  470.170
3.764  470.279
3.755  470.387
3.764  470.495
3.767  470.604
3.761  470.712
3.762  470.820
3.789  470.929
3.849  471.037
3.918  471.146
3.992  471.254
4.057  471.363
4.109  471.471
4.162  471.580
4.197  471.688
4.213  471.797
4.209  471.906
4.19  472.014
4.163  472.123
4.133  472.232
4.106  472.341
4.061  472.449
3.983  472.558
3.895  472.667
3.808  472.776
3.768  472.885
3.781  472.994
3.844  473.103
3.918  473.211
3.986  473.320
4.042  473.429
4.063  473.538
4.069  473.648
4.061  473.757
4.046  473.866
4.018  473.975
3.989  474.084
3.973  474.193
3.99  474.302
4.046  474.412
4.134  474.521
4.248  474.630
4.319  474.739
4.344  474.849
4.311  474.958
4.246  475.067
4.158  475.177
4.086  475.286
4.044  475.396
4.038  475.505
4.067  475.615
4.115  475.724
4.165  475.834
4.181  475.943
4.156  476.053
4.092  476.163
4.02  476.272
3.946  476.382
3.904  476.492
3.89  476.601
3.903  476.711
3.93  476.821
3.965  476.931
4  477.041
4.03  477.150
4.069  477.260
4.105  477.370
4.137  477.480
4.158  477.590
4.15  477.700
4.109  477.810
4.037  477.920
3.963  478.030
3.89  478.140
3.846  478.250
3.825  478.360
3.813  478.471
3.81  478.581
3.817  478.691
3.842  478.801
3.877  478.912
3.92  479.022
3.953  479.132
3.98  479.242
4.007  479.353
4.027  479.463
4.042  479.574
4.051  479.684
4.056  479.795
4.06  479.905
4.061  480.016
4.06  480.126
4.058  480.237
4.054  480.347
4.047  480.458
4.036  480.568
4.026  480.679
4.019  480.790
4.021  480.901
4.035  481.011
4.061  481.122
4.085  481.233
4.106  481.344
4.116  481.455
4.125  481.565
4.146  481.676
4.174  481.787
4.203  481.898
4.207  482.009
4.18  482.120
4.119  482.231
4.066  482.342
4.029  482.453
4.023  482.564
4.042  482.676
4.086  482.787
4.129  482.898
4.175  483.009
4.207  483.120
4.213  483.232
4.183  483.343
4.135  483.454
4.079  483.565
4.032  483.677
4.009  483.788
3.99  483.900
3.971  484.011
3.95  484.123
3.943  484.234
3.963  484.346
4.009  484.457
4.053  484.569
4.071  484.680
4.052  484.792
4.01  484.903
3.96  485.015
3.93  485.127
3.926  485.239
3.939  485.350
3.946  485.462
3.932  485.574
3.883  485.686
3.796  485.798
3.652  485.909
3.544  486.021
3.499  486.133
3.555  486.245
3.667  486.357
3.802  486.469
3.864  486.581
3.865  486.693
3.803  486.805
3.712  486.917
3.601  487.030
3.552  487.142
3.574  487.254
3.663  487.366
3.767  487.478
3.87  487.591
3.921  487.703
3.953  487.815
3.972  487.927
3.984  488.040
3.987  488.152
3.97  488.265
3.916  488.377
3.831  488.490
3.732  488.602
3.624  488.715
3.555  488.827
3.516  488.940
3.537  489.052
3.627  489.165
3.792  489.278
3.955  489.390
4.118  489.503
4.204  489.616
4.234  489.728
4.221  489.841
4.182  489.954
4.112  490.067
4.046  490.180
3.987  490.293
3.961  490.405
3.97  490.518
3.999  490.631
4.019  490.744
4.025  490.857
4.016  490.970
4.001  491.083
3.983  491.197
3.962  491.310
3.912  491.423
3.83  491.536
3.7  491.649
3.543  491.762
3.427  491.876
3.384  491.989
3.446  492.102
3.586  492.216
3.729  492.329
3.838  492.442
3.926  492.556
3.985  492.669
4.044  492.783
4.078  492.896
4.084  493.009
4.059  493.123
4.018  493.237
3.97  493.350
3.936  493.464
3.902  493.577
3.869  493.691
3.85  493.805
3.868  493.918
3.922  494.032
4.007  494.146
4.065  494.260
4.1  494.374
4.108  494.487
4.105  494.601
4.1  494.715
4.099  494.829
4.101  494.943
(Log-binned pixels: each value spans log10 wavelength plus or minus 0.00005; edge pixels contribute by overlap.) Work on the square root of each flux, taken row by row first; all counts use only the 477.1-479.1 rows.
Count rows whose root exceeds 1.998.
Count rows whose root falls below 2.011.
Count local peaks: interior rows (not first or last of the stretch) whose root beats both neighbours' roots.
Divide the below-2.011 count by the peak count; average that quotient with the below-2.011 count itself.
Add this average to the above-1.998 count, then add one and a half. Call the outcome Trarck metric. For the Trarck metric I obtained 21.5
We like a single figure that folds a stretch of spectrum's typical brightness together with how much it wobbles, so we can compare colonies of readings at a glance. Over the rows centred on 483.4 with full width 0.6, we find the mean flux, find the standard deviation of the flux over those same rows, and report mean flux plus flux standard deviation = 4.21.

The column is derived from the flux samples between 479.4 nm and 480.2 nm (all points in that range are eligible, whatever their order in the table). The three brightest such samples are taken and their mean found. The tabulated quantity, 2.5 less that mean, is -1.56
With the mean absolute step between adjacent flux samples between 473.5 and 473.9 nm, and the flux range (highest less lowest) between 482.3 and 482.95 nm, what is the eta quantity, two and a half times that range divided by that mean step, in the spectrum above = 27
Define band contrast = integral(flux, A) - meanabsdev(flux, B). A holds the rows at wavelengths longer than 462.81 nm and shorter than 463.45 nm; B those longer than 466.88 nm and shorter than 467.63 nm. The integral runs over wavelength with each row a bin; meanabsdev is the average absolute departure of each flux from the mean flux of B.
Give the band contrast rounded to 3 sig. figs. 2.65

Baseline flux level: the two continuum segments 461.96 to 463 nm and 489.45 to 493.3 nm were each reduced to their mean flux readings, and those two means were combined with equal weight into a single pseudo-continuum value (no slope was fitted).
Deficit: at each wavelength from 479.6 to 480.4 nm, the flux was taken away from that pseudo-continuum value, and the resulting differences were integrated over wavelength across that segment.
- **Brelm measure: 0.05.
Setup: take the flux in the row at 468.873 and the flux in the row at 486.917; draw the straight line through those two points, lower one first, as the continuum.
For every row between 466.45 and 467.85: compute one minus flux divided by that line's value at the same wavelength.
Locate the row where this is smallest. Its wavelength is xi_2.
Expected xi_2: 467.687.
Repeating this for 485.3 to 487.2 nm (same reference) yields 485.462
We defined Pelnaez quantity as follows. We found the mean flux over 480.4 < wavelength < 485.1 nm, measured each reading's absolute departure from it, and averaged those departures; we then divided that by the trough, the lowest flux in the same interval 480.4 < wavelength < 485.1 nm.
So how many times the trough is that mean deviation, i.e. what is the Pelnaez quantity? 0.016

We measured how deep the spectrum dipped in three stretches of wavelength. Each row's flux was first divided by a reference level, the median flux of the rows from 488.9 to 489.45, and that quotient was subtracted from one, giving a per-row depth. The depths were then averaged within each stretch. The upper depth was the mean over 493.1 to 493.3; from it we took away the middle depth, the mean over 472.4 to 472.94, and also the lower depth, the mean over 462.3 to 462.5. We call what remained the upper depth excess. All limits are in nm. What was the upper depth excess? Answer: 0.13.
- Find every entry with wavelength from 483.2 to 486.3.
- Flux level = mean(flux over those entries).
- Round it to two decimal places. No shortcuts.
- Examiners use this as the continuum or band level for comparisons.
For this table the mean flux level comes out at 3.94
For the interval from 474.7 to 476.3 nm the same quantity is 4.16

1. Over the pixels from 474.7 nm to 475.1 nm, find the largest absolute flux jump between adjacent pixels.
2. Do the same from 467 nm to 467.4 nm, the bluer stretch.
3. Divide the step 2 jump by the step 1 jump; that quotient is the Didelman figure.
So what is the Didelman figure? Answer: 1.4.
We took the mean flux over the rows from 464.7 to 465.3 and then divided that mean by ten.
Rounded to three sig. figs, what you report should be 0.387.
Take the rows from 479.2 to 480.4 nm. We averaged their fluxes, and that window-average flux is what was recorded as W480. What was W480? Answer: 4.04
